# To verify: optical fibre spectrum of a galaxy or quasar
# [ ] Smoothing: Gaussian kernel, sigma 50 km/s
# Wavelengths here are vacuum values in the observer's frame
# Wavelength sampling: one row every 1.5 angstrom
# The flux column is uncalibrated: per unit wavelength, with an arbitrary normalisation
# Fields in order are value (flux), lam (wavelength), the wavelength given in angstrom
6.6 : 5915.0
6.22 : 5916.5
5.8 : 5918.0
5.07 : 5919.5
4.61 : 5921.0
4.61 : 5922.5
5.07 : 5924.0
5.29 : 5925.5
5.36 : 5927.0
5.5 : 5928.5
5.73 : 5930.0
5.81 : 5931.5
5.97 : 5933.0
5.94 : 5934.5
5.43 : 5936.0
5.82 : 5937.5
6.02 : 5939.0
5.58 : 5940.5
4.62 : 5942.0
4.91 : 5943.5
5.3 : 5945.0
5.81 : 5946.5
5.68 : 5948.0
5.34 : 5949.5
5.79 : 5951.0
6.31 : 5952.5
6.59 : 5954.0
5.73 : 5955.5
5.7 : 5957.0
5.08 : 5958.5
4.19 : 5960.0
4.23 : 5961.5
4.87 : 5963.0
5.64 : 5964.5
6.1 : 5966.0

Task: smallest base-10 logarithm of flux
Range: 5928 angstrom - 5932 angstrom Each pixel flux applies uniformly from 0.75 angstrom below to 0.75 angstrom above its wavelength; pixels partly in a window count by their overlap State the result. 0.740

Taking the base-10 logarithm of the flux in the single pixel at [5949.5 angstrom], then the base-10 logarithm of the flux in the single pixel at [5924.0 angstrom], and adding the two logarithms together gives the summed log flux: 1.43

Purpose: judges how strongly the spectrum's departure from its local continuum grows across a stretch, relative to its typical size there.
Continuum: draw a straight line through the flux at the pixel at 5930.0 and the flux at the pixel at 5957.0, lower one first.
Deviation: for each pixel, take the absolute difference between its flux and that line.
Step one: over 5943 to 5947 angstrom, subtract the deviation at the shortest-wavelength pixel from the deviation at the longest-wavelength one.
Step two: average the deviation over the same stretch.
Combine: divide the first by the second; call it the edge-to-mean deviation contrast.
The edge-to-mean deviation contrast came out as -1.6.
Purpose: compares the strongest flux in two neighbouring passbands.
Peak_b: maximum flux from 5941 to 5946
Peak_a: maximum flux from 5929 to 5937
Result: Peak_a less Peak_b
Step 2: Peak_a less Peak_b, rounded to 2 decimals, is 0.67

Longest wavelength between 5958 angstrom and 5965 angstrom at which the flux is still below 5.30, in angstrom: 5963.0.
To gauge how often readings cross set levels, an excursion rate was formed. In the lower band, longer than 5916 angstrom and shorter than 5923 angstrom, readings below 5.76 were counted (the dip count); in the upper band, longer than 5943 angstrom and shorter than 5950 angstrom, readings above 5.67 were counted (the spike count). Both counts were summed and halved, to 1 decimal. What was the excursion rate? 2.5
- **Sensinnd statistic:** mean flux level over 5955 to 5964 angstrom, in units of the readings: 5.0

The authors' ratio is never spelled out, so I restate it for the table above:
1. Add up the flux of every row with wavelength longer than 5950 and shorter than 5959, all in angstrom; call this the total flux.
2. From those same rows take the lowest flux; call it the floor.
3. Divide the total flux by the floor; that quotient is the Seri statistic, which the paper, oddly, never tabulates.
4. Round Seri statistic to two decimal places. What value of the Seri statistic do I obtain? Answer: 6.93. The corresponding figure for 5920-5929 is 6.60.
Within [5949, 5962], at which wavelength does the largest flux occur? 5954.0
